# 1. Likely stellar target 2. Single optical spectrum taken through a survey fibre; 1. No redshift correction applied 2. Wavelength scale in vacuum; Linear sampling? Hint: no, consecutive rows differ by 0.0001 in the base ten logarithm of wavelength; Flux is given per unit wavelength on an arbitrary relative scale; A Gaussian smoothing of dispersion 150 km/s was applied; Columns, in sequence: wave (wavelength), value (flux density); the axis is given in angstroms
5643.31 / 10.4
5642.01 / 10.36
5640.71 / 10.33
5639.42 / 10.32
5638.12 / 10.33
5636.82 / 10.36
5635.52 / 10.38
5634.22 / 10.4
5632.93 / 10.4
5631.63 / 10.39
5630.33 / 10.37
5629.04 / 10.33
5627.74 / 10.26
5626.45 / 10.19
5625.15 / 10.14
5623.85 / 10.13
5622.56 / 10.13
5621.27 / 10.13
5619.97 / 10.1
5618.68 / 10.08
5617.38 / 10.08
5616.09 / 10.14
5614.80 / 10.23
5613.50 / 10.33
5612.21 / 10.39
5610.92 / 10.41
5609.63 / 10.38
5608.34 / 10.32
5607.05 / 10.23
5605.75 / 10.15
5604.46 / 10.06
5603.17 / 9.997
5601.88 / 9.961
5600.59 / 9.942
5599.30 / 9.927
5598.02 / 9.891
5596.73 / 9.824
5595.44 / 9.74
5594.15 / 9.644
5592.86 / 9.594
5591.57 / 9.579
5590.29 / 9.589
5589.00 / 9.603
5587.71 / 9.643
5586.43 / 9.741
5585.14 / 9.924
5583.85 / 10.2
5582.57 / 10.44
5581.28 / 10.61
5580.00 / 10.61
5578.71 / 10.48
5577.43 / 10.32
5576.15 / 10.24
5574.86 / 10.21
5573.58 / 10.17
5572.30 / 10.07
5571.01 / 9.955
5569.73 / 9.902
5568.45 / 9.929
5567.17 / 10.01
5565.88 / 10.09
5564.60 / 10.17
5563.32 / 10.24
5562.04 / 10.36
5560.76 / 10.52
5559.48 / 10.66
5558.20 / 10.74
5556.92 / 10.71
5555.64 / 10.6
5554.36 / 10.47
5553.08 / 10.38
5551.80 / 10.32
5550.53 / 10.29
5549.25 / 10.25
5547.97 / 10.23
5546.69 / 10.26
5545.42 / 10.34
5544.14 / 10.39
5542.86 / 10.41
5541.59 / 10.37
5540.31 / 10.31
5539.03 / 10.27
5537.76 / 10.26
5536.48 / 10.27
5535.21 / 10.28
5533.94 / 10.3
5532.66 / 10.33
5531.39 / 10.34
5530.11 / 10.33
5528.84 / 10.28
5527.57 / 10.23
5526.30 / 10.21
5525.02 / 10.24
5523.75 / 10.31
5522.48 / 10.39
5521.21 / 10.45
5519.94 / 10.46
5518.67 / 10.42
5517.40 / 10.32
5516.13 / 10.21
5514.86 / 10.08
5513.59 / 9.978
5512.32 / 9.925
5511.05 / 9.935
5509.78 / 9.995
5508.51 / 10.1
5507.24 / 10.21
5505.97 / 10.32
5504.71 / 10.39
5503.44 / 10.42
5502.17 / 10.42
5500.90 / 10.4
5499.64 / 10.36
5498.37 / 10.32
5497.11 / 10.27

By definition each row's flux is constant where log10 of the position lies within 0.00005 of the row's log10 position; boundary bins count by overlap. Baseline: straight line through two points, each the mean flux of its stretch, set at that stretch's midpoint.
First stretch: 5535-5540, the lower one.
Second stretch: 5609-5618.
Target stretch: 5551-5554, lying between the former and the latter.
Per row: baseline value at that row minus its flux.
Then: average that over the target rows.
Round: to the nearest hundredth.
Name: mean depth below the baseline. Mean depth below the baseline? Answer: -0.08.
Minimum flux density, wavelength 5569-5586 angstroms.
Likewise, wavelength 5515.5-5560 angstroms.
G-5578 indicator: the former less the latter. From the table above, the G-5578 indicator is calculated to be -0.31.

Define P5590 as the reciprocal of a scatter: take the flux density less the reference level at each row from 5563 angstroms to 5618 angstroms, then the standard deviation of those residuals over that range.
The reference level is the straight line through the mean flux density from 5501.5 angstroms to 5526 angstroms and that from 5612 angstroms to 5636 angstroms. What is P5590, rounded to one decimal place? 3.6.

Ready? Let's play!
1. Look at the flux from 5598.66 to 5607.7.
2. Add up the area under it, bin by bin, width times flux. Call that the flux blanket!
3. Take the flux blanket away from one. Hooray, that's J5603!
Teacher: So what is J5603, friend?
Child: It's -89.7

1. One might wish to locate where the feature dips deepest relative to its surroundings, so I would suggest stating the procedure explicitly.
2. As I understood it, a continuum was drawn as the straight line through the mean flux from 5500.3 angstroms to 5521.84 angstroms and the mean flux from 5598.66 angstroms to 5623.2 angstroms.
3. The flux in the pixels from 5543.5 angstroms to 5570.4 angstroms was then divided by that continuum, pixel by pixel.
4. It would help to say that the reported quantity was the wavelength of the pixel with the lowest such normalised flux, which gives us 5569.73 angstroms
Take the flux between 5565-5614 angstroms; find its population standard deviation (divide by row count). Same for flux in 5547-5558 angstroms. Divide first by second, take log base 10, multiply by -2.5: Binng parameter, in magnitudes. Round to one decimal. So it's -0.6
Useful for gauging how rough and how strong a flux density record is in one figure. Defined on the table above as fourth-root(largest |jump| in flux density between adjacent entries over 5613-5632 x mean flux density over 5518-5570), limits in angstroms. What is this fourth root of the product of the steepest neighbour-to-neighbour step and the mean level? 1.01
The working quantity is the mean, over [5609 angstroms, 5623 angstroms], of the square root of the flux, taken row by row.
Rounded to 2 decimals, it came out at 3.20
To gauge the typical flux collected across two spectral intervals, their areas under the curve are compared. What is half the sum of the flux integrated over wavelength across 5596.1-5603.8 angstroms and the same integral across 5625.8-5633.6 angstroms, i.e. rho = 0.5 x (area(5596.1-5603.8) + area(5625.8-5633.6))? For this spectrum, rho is 78.5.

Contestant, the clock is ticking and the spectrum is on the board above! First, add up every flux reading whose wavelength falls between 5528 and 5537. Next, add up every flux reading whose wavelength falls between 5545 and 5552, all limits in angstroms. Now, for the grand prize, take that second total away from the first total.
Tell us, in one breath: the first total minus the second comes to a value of 10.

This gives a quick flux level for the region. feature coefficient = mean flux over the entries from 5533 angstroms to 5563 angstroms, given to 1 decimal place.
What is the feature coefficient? 10.4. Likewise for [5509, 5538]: 10.2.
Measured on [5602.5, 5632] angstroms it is 10.2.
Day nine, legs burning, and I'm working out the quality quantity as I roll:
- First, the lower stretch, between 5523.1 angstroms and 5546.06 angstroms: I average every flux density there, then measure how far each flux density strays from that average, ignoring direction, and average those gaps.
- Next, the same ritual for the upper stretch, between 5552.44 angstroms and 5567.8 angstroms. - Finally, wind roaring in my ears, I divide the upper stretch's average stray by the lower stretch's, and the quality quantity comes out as 4.7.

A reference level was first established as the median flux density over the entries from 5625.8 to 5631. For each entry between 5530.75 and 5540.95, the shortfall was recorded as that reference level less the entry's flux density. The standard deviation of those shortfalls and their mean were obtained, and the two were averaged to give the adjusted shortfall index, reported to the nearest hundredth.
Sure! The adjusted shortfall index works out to 0.01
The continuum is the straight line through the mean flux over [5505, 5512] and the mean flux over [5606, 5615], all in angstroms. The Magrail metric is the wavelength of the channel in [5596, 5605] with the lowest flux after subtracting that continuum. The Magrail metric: 5596.73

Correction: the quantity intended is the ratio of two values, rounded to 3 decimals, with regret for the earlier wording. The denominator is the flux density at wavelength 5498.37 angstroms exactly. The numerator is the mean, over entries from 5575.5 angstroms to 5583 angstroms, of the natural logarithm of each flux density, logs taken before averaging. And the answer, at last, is 0.227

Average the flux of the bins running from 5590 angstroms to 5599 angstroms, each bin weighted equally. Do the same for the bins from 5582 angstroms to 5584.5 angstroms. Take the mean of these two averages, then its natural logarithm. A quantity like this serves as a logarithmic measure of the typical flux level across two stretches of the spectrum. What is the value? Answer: 2.30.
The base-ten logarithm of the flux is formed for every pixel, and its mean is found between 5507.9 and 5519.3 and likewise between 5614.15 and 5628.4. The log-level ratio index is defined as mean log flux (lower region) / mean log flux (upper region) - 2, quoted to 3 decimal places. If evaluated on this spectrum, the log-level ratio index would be -1.002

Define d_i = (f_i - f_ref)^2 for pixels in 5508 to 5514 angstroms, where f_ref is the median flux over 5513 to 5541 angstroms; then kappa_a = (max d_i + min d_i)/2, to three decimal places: 0.085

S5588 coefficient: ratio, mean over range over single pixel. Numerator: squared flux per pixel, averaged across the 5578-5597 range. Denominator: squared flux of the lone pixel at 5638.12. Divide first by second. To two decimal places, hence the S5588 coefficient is 0.93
